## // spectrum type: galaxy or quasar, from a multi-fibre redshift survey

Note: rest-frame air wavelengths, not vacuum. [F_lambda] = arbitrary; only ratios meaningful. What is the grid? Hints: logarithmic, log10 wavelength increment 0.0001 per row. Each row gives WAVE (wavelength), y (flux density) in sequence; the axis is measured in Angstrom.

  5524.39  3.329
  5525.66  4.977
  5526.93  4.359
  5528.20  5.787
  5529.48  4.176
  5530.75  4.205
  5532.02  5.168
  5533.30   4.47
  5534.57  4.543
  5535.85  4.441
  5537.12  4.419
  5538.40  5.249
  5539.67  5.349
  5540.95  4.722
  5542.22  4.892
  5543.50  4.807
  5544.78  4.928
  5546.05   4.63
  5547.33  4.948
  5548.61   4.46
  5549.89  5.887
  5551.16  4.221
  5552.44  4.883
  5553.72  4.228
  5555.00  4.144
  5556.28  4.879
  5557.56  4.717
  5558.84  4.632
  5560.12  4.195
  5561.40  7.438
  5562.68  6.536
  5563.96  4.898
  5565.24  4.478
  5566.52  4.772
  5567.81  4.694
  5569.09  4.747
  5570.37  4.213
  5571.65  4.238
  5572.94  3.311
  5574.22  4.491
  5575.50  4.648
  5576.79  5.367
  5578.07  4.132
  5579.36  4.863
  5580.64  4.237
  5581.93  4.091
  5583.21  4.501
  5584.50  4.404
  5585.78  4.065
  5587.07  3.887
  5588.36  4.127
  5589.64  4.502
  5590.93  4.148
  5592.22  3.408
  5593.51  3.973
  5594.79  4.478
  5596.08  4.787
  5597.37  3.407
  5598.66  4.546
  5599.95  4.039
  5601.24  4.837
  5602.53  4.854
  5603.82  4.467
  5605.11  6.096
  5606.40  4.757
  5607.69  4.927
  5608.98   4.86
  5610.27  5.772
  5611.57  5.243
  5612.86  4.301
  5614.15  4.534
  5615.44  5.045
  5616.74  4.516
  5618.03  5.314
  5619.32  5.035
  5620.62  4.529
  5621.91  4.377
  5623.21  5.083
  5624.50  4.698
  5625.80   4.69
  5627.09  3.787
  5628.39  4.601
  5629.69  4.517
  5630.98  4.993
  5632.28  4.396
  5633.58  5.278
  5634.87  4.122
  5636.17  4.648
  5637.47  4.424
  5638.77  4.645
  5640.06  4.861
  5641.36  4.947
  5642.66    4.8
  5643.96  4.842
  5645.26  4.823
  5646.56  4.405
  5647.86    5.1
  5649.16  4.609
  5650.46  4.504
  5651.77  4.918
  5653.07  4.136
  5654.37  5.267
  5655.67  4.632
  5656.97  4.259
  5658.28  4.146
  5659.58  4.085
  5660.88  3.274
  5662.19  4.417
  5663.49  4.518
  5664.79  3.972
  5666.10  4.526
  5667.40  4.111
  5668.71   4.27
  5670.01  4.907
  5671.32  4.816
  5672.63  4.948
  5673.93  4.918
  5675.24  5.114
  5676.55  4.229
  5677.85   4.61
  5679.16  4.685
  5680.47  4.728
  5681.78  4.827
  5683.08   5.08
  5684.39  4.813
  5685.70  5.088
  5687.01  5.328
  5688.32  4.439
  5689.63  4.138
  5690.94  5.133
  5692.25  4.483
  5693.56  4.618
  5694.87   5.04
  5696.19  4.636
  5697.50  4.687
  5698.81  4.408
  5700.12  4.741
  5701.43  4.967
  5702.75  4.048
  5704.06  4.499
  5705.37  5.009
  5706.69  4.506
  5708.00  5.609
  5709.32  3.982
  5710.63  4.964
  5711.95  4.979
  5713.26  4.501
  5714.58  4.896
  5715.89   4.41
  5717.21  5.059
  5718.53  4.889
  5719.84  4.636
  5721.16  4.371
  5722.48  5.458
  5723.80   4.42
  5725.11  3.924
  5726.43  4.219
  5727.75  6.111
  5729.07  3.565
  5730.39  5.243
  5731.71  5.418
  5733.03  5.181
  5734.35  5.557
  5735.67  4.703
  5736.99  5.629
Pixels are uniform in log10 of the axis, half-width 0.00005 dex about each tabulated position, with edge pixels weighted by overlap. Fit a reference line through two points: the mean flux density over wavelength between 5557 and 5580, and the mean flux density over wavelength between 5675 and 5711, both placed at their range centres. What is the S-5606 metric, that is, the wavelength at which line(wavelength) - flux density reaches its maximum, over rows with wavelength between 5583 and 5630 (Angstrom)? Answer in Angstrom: 5592.22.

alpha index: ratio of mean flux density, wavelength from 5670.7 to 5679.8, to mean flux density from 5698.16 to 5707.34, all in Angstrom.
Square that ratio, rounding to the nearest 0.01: 1.07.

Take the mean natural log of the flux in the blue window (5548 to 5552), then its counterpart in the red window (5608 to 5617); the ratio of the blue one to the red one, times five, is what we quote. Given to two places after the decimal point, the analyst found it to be 4.95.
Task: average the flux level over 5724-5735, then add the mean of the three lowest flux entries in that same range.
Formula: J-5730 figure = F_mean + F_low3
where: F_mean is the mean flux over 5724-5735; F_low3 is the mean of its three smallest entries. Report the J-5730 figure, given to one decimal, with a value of 8.8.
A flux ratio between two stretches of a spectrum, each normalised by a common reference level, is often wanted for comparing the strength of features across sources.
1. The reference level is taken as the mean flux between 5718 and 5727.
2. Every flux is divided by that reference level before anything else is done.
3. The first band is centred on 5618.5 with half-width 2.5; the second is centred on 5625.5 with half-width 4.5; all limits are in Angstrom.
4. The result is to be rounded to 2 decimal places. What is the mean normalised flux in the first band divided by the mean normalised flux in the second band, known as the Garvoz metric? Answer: 1.07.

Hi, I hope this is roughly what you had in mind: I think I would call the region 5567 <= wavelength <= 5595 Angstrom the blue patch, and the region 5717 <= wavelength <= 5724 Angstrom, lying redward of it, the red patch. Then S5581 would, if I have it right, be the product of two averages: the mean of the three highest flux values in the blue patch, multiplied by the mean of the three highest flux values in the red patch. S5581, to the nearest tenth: 25.6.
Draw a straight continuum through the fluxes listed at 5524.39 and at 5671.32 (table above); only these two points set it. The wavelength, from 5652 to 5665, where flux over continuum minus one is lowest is 5660.88 Angstrom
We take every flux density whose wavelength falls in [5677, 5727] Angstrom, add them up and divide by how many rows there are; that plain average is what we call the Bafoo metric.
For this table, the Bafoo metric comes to 4.71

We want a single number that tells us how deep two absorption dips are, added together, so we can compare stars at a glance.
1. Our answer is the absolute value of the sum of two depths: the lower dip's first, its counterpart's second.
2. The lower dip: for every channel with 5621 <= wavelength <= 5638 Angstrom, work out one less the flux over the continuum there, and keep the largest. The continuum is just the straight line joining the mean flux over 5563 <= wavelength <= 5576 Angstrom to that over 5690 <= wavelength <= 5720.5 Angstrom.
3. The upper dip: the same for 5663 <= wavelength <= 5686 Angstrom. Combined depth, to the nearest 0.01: 0.32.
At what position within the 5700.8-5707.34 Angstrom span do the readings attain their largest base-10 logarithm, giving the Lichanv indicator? 5705.37 Angstrom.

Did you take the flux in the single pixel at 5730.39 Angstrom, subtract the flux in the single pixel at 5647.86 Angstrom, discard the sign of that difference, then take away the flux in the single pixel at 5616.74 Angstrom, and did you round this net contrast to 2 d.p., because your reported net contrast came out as -4.37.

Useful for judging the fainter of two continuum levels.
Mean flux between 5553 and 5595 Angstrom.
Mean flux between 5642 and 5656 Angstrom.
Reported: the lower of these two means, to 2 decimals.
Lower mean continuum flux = 4.53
